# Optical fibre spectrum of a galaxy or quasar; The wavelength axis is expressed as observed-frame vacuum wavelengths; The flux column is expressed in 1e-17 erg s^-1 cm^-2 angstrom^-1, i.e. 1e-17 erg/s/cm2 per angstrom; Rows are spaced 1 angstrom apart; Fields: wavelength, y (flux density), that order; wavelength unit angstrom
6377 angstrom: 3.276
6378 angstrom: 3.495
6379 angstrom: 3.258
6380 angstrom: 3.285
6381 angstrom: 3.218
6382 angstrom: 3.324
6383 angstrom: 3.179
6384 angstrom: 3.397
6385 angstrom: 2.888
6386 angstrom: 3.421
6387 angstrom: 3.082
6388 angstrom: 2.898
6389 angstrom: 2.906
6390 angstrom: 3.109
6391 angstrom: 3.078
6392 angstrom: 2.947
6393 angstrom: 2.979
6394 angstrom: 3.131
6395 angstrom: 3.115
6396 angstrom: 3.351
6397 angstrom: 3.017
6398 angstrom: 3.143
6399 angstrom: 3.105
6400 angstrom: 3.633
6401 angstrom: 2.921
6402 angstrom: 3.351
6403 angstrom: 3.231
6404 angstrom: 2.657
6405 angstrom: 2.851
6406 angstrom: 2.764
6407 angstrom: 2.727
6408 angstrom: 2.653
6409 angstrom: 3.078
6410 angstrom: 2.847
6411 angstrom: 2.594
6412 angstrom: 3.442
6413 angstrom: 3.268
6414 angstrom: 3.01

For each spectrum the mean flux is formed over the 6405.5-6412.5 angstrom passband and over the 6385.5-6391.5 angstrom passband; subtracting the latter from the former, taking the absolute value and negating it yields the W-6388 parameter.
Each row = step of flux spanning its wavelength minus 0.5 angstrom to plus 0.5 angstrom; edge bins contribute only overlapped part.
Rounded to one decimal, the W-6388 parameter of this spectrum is -0.2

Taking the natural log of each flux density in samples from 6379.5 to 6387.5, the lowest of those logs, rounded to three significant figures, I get 1.06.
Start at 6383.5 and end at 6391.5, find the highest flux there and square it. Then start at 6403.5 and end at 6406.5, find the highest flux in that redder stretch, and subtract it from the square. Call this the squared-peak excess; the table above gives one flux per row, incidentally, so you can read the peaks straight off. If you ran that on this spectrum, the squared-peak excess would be 8.9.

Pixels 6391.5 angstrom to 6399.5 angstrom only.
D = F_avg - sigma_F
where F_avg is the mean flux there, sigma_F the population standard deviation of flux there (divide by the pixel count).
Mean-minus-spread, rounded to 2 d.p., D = 2.98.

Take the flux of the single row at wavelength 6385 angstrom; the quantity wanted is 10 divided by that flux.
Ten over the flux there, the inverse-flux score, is 3.46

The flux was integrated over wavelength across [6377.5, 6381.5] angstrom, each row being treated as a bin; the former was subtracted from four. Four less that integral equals -9.3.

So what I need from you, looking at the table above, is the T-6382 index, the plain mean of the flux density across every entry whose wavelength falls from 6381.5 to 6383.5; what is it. 3.25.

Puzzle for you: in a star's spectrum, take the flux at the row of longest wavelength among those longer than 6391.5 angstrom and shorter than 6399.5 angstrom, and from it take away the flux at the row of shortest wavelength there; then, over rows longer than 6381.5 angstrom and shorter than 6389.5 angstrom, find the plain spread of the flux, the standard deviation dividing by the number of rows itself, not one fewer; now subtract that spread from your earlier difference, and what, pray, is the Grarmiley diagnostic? -0.05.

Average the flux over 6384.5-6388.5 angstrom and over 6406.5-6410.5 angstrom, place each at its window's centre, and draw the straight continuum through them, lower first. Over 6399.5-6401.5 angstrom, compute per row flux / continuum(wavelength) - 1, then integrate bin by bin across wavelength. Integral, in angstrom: 0.25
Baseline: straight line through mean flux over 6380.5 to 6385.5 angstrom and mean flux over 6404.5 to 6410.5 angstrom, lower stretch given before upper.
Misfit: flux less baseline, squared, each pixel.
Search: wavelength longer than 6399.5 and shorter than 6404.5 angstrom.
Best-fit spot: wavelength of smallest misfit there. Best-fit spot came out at 6401 angstrom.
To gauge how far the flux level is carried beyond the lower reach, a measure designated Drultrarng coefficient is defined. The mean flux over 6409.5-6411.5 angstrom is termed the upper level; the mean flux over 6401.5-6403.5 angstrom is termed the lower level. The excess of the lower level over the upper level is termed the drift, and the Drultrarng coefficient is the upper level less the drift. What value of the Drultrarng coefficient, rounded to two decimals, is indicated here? 2.15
